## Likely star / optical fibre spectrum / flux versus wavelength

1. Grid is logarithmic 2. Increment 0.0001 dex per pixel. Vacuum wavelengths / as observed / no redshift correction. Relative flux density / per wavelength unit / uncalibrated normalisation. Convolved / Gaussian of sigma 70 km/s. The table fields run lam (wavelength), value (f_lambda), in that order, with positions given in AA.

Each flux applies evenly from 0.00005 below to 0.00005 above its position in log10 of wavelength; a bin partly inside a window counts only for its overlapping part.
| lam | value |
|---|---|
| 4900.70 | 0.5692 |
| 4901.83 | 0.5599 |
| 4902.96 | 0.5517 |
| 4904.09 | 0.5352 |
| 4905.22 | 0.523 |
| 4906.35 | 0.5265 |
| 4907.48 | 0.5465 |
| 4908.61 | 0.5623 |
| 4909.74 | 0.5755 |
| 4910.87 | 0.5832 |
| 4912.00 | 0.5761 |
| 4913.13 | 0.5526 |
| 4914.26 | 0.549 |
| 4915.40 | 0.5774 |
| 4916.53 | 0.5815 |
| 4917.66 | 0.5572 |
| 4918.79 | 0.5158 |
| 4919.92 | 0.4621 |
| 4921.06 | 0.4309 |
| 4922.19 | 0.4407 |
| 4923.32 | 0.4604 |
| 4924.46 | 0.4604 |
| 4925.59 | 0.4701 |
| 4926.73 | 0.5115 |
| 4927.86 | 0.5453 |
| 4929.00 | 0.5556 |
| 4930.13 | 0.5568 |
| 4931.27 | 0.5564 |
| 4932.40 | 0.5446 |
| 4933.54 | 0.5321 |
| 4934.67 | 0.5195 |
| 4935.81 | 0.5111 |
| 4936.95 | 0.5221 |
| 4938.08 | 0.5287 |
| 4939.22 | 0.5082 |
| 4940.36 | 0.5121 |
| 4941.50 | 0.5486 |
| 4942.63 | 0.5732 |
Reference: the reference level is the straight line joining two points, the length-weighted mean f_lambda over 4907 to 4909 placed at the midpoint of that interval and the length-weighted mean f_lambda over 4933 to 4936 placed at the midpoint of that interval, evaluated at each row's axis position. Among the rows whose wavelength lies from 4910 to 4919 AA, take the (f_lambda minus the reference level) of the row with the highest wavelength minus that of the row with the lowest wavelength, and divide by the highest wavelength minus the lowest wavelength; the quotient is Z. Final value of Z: -0.007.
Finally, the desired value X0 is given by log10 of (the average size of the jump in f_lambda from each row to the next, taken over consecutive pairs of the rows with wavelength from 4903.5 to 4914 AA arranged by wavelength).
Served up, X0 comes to -1.89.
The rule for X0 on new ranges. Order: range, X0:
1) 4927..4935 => -2.09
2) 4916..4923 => -1.49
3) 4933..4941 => -1.98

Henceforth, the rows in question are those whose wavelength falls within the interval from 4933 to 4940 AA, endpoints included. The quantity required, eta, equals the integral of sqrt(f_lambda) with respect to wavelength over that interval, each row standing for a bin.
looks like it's 5.05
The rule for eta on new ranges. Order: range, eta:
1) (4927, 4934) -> 5.18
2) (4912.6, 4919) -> 4.78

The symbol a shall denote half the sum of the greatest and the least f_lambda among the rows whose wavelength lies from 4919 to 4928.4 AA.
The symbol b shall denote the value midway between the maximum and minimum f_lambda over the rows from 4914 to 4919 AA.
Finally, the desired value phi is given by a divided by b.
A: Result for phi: 0.89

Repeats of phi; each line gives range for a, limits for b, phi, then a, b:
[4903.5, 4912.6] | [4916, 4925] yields 1.09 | 0.553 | 0.506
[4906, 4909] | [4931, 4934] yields 1.00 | 0.544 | 0.544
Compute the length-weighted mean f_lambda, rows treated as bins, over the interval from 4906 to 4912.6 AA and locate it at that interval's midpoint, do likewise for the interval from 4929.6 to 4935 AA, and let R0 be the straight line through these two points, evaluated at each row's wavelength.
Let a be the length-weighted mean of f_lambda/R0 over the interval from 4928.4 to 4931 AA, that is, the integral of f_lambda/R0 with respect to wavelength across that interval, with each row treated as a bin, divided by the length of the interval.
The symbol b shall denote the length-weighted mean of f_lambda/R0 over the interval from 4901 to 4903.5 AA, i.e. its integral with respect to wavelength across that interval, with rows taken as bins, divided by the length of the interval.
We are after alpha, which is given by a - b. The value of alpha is 0.04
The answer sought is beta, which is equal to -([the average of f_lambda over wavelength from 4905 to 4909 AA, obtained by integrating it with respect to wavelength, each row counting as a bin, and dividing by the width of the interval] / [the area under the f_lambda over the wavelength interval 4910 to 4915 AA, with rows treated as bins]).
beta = -0.19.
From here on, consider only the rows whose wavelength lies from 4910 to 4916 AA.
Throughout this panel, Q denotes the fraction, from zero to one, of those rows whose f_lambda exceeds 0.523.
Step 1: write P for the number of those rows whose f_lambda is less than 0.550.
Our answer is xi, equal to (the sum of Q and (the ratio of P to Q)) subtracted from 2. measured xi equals 0.0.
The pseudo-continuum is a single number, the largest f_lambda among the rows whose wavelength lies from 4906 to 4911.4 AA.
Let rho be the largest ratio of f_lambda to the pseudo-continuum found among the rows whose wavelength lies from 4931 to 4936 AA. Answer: 0.95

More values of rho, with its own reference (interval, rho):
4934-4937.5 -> 0.90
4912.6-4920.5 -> 1.00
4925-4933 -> 0.95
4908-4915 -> 1.00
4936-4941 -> 0.91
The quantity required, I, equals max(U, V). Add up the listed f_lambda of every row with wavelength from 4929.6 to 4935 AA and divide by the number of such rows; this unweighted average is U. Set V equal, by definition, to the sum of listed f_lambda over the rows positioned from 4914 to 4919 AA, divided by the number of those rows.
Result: 0.556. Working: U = 0.542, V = 0.556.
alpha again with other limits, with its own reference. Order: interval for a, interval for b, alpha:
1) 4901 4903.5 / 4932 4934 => -0.01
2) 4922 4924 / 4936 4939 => -0.15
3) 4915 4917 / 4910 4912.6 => 0.01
